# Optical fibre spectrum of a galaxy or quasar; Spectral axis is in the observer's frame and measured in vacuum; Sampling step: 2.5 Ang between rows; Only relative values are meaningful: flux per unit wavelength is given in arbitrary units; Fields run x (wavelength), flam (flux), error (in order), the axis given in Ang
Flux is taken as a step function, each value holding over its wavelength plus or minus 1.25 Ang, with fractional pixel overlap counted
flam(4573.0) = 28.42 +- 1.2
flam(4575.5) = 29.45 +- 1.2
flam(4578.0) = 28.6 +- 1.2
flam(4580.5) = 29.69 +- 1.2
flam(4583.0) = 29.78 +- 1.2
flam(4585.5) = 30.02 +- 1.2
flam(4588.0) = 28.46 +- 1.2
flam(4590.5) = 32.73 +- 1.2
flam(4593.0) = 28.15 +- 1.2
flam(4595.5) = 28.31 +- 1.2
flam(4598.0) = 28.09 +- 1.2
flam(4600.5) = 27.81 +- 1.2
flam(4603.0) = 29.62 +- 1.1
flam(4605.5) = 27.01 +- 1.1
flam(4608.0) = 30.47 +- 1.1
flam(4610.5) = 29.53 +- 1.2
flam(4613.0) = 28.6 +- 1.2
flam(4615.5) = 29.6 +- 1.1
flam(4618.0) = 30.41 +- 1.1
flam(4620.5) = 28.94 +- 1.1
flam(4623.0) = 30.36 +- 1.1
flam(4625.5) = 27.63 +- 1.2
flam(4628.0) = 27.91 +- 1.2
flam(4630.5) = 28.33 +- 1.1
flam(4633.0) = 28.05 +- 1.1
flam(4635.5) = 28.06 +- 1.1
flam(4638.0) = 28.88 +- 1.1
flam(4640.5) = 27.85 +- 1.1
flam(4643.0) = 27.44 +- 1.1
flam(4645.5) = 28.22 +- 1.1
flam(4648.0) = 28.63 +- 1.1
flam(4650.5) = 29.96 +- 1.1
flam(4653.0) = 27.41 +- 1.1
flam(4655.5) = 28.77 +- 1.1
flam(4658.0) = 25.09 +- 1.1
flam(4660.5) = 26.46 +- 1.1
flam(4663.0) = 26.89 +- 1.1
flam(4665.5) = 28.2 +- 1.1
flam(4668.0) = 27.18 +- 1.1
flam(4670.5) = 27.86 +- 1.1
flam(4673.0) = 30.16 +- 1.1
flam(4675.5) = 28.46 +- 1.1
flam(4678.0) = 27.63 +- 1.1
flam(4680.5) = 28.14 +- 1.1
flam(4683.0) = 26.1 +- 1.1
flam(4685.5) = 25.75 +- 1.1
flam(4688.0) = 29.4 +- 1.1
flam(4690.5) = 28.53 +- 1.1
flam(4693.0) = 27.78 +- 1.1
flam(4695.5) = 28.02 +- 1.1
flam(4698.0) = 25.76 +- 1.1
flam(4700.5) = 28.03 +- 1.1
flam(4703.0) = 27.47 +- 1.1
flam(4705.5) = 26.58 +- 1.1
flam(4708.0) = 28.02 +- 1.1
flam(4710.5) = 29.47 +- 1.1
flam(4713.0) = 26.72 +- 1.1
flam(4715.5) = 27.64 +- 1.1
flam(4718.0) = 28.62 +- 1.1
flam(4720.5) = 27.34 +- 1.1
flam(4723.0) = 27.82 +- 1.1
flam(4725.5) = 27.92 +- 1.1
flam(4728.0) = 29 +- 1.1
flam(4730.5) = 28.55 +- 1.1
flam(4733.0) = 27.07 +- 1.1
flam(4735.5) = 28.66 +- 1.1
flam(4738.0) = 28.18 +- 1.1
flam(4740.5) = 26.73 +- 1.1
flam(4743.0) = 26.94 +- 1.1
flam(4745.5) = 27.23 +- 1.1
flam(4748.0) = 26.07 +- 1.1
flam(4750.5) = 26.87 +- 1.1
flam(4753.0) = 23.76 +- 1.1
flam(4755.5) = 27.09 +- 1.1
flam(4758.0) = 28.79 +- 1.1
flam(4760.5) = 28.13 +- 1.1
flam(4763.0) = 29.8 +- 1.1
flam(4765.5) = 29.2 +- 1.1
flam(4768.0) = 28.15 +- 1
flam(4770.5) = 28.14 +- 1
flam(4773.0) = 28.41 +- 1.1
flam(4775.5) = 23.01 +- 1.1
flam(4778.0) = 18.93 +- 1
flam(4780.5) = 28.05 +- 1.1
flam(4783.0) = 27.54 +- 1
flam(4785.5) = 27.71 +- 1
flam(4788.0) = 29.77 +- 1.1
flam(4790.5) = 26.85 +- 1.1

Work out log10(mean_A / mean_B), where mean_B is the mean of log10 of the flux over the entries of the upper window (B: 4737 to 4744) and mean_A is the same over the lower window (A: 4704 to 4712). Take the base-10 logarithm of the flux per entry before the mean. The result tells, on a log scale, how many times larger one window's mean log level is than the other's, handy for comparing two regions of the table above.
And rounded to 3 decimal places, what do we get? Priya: 0.003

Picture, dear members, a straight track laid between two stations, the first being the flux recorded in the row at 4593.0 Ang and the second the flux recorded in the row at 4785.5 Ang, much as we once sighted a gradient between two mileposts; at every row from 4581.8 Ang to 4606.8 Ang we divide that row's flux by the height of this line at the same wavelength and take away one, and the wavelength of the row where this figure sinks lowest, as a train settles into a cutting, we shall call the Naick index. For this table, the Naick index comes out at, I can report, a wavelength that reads 4605.5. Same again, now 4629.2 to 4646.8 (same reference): 4643.0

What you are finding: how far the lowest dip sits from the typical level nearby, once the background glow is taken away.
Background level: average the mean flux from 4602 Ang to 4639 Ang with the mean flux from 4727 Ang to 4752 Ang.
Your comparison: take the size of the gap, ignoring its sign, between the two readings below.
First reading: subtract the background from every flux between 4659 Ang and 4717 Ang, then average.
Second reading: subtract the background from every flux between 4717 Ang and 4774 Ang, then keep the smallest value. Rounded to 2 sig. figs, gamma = 3.9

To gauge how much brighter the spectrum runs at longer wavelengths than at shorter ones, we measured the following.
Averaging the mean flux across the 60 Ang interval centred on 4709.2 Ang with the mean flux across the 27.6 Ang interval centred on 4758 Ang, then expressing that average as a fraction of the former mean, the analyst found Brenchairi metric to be 1.00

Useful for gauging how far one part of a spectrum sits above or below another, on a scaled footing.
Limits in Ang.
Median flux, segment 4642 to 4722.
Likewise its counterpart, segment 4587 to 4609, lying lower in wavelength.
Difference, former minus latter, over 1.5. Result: -0.3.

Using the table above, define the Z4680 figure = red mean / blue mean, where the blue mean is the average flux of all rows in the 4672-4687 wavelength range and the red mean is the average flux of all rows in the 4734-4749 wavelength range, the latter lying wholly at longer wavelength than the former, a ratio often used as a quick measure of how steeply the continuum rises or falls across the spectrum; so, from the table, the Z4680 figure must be 0.99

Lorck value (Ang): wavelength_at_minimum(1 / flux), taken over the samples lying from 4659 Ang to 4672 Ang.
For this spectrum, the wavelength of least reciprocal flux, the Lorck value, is 4665.5 Ang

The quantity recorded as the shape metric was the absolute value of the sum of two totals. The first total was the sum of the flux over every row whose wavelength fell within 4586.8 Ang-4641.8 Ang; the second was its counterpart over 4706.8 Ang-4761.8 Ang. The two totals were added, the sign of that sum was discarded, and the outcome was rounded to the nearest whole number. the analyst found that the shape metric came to 1241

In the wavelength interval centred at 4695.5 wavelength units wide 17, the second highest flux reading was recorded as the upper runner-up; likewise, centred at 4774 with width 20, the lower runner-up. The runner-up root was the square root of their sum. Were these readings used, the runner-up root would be 7.55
